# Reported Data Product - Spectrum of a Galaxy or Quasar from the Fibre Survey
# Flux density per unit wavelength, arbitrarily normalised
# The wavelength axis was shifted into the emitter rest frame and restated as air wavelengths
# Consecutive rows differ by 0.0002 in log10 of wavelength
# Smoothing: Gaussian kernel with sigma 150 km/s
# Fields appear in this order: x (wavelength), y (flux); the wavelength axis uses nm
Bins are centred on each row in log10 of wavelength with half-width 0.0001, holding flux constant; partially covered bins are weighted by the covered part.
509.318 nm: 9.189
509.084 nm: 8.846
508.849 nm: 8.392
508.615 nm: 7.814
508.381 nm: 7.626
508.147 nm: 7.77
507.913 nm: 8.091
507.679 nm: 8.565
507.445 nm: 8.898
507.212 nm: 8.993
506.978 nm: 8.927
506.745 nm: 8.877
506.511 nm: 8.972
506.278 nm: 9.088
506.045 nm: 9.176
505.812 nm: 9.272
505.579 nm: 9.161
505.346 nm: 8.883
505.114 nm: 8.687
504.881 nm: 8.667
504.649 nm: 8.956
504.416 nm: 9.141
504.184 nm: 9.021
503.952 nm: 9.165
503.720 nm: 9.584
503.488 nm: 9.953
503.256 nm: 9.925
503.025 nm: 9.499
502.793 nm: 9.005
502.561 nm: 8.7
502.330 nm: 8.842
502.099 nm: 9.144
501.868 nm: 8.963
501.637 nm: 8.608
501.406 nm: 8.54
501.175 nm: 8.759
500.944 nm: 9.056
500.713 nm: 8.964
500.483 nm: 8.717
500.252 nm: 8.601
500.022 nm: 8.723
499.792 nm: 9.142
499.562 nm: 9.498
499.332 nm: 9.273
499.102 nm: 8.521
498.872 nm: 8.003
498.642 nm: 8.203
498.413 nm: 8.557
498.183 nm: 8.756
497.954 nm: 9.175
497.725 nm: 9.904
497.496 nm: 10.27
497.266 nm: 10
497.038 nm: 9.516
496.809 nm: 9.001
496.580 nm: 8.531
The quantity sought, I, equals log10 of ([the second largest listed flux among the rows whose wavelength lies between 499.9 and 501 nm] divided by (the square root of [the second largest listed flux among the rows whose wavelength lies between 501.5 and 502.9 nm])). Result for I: 0.475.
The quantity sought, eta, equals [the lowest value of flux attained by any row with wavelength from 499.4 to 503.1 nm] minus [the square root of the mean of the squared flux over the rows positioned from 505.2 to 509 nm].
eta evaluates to -0.13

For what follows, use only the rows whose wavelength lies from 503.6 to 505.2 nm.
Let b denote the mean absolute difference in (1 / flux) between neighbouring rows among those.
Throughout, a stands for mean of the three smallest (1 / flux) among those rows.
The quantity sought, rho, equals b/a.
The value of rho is 0.022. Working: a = 0.108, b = 0.0024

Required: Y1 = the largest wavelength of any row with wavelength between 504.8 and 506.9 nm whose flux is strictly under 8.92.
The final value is 506.745 nm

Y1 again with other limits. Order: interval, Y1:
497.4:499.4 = 499.102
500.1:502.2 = 501.637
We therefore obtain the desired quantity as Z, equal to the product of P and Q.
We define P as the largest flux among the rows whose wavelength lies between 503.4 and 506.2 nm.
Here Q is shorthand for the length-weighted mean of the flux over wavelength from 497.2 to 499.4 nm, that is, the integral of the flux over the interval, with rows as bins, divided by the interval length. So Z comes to 89.9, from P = 9.953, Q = 9.04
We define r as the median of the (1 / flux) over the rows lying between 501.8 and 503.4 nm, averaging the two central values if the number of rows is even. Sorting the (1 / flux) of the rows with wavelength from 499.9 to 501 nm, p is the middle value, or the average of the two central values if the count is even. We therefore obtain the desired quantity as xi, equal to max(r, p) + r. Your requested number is 0.226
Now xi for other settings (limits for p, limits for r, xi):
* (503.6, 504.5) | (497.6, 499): 0.231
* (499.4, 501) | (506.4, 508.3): 0.225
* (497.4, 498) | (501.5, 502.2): 0.223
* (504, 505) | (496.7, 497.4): 0.216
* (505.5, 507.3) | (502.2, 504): 0.218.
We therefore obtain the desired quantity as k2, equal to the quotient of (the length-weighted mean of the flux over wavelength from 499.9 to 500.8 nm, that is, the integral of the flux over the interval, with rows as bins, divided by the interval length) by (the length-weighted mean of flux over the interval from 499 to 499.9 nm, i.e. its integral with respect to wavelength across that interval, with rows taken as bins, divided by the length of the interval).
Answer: 0.96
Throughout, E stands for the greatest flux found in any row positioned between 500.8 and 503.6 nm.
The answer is 9.953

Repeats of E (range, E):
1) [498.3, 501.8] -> 9.498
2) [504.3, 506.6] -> 9.272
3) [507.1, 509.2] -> 8.993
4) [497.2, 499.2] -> 10.27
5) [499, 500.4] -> 9.498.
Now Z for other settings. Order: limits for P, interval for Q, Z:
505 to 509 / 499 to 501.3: 82.8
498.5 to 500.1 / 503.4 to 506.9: 86.4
